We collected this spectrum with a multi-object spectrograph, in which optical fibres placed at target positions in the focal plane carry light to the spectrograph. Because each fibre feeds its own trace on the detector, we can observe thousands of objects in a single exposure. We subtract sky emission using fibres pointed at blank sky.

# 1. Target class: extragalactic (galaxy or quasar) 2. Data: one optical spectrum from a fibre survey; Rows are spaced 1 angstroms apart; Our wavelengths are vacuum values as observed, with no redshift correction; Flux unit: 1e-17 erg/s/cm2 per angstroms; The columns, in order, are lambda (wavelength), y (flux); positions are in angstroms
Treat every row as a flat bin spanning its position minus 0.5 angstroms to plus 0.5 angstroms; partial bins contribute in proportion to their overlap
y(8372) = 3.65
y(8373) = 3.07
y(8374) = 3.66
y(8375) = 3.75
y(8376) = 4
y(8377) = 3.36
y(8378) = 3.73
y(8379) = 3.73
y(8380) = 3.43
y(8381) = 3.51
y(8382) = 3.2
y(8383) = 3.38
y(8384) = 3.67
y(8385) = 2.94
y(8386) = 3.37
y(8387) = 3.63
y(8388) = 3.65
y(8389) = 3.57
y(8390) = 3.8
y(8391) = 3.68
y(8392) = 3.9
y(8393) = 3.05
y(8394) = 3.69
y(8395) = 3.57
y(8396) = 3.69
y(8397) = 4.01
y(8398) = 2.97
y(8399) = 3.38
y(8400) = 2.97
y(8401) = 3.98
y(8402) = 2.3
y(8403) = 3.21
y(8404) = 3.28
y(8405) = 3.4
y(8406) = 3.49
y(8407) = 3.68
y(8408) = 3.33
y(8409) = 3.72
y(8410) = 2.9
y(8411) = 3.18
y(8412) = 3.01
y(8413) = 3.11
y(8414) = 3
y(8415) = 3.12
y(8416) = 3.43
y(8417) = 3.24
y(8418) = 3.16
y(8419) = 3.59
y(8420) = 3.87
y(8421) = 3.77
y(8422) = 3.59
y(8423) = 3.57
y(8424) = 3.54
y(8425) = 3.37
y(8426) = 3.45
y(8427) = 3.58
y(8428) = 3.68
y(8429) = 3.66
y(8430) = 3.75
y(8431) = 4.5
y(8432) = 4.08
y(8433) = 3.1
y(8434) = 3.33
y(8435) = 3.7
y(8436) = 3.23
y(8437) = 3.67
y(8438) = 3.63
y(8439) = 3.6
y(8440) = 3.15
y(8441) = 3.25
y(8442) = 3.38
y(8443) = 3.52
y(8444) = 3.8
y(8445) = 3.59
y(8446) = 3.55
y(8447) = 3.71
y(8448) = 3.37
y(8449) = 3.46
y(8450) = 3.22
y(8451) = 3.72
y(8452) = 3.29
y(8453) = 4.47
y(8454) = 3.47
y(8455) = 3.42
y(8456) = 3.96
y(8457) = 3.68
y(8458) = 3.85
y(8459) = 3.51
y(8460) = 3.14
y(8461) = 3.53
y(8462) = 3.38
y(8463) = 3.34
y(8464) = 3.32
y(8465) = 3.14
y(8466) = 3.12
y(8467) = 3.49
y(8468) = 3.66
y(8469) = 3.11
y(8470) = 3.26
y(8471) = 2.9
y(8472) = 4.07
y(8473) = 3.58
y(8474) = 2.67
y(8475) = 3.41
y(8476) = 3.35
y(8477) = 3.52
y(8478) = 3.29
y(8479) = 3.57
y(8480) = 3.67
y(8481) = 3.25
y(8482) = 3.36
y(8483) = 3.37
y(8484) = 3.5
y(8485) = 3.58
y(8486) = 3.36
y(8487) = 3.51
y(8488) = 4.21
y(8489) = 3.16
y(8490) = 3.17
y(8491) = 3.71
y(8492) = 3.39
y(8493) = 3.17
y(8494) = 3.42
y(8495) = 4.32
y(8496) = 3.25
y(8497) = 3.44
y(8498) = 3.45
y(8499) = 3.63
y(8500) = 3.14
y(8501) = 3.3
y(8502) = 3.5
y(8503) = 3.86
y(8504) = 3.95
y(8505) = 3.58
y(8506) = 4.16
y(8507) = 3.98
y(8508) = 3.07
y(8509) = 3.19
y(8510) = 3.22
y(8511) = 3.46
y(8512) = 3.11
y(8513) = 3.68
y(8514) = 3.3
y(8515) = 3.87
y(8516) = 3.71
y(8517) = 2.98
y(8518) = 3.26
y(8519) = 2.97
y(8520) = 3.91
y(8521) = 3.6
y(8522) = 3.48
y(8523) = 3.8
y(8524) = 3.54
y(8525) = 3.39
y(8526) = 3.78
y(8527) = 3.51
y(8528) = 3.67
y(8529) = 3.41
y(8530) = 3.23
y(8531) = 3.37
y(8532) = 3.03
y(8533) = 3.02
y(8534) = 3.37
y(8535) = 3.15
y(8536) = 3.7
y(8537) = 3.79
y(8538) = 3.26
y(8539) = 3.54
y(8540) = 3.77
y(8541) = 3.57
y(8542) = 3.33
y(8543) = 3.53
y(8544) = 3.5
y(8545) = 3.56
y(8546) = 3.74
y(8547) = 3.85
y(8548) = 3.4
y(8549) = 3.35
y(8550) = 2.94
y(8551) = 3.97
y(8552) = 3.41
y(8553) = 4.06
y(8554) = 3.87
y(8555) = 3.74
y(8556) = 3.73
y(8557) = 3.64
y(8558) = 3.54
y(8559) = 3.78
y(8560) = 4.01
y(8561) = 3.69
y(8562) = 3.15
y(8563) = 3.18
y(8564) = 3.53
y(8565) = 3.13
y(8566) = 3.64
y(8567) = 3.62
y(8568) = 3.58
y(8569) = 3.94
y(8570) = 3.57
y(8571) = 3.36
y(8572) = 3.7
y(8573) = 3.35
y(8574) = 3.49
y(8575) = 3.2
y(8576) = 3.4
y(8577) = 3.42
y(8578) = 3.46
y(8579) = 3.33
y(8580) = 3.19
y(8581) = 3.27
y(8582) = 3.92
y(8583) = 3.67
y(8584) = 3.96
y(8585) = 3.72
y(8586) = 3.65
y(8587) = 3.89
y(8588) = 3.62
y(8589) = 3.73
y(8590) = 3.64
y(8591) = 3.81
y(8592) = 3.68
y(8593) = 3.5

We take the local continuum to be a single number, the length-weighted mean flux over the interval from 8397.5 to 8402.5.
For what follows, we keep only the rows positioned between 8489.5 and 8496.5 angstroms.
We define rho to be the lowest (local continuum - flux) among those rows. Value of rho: -1.20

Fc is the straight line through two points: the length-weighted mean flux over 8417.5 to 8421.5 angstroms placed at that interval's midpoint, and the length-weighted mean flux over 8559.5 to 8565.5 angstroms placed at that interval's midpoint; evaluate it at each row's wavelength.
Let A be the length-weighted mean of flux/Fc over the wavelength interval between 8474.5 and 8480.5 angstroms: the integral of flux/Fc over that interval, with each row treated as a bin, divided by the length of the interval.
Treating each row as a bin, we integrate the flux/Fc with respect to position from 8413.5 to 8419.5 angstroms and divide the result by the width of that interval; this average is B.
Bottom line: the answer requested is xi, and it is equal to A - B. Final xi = 0.08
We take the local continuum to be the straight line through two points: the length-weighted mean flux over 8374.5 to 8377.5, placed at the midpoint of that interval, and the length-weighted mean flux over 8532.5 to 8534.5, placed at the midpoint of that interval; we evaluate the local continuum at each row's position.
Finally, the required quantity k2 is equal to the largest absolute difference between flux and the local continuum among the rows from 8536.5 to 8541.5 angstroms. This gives 0.61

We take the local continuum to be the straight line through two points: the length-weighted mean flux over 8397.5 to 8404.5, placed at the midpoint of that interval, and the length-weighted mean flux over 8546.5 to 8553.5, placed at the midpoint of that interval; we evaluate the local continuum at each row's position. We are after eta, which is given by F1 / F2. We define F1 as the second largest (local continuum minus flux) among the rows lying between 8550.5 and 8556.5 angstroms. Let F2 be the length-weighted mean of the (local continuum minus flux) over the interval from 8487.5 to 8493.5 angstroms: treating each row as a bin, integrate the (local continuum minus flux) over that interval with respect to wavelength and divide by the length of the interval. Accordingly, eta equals 2.2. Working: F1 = -0.145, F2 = -0.1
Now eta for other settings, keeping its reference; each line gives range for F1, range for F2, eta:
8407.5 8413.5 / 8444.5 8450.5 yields -0.9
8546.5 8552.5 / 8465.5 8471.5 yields 2.5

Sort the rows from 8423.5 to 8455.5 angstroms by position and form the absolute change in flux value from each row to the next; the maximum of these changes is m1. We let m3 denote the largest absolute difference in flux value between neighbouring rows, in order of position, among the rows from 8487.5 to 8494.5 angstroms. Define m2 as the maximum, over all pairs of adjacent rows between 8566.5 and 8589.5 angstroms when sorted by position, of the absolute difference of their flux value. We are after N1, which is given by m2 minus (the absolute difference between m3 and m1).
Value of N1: 0.5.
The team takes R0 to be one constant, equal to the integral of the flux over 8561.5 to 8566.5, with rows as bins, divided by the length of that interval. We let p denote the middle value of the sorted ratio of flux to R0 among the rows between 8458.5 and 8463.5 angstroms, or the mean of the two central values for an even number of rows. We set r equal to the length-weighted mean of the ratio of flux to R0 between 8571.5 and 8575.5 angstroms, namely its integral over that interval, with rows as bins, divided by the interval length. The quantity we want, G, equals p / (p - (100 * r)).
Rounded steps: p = 1.02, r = 1.03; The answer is -0.0099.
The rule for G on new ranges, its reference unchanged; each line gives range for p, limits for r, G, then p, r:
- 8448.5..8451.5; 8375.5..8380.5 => -0.0096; 1.04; 1.10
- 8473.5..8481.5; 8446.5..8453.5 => -0.0095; 1.02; 1.08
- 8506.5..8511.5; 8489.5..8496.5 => -0.0093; 0.97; 1.05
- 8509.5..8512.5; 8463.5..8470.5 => -0.0099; 0.97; 0.99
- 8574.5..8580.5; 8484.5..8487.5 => -0.0098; 1.01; 1.05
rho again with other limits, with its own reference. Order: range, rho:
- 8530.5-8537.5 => -0.67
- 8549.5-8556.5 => -0.94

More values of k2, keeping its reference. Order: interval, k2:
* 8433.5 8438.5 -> 0.28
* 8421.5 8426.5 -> 0.18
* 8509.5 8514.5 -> 0.42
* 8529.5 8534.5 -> 0.18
